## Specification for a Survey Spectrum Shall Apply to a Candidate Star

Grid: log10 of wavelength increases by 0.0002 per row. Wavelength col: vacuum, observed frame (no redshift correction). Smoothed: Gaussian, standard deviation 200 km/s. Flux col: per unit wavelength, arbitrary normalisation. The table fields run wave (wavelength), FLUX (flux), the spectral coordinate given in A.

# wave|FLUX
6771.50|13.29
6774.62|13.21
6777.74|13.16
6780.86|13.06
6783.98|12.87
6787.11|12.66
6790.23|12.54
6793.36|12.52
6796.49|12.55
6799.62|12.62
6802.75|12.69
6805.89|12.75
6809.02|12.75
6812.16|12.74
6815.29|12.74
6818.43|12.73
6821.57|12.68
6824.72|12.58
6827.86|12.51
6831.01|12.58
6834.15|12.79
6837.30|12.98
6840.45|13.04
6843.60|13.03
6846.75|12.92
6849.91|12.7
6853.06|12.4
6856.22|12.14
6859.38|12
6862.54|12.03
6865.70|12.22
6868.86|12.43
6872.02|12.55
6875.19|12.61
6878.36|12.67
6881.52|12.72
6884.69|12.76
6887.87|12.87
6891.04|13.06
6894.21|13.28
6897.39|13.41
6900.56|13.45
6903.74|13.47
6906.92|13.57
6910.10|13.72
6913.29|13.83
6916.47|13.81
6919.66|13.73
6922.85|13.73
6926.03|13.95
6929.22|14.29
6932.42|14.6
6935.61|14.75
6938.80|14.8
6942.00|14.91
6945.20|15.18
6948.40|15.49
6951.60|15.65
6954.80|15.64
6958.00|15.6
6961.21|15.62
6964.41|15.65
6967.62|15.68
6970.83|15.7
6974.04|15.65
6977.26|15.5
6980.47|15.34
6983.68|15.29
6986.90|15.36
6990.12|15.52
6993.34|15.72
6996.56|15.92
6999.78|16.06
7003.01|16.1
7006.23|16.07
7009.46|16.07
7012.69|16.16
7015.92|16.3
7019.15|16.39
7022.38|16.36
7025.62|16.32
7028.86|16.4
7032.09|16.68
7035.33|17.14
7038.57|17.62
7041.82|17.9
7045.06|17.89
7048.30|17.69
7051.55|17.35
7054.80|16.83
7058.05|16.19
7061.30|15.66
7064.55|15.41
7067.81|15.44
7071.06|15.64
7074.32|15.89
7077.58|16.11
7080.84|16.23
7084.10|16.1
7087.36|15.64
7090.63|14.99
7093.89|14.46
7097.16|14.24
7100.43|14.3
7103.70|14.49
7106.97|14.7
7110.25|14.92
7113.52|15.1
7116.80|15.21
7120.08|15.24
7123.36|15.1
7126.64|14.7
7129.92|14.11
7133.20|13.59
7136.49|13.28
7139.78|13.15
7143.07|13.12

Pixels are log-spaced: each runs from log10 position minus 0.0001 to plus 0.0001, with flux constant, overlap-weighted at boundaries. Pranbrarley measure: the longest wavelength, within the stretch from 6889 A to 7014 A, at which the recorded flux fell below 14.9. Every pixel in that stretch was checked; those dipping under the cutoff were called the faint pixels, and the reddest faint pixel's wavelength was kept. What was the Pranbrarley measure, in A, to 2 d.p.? 6938.80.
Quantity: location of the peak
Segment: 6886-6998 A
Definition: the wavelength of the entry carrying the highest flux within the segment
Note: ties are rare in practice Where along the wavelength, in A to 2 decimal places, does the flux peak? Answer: 6996.56 A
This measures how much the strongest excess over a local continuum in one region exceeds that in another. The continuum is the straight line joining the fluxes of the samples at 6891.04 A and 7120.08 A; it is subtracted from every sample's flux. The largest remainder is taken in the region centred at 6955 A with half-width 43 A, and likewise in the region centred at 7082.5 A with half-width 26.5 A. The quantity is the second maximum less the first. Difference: -0.47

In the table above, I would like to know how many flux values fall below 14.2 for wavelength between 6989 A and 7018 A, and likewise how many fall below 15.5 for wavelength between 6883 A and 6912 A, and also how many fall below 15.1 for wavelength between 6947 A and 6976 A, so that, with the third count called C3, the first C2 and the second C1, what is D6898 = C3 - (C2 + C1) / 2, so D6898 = -4.5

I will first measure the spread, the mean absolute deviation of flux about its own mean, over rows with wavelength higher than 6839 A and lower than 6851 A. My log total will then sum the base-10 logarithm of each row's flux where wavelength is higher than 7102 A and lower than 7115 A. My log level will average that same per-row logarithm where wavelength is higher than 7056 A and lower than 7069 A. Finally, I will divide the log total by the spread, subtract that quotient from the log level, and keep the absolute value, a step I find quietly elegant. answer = 40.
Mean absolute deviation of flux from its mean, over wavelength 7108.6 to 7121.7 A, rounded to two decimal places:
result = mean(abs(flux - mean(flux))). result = 0.11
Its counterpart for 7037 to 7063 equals 0.69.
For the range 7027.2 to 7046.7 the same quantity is 0.53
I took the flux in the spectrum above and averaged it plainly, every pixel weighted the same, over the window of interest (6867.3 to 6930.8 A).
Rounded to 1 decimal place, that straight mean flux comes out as 13.3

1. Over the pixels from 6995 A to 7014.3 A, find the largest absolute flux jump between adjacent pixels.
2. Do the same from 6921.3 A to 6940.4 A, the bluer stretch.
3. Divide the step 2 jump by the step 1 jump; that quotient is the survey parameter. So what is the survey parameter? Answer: 2.4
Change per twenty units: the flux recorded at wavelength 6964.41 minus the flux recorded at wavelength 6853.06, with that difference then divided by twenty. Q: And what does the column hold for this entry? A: 0.16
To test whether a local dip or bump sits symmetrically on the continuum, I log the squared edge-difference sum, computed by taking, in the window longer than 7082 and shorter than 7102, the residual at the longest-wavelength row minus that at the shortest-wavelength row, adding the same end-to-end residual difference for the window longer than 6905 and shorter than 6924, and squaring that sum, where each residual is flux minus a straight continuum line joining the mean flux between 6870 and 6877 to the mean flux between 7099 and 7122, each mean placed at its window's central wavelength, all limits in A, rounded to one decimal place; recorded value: 3.8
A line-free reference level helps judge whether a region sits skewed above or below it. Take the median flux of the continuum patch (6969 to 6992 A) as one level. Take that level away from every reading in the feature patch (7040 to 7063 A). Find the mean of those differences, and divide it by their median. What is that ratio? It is 0.85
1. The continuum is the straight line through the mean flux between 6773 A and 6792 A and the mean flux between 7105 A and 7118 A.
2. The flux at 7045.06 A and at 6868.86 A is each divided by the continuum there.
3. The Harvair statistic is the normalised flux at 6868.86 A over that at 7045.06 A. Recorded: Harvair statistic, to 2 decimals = 0.75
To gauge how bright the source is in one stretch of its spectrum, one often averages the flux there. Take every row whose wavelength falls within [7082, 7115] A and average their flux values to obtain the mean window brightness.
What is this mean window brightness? 14.9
